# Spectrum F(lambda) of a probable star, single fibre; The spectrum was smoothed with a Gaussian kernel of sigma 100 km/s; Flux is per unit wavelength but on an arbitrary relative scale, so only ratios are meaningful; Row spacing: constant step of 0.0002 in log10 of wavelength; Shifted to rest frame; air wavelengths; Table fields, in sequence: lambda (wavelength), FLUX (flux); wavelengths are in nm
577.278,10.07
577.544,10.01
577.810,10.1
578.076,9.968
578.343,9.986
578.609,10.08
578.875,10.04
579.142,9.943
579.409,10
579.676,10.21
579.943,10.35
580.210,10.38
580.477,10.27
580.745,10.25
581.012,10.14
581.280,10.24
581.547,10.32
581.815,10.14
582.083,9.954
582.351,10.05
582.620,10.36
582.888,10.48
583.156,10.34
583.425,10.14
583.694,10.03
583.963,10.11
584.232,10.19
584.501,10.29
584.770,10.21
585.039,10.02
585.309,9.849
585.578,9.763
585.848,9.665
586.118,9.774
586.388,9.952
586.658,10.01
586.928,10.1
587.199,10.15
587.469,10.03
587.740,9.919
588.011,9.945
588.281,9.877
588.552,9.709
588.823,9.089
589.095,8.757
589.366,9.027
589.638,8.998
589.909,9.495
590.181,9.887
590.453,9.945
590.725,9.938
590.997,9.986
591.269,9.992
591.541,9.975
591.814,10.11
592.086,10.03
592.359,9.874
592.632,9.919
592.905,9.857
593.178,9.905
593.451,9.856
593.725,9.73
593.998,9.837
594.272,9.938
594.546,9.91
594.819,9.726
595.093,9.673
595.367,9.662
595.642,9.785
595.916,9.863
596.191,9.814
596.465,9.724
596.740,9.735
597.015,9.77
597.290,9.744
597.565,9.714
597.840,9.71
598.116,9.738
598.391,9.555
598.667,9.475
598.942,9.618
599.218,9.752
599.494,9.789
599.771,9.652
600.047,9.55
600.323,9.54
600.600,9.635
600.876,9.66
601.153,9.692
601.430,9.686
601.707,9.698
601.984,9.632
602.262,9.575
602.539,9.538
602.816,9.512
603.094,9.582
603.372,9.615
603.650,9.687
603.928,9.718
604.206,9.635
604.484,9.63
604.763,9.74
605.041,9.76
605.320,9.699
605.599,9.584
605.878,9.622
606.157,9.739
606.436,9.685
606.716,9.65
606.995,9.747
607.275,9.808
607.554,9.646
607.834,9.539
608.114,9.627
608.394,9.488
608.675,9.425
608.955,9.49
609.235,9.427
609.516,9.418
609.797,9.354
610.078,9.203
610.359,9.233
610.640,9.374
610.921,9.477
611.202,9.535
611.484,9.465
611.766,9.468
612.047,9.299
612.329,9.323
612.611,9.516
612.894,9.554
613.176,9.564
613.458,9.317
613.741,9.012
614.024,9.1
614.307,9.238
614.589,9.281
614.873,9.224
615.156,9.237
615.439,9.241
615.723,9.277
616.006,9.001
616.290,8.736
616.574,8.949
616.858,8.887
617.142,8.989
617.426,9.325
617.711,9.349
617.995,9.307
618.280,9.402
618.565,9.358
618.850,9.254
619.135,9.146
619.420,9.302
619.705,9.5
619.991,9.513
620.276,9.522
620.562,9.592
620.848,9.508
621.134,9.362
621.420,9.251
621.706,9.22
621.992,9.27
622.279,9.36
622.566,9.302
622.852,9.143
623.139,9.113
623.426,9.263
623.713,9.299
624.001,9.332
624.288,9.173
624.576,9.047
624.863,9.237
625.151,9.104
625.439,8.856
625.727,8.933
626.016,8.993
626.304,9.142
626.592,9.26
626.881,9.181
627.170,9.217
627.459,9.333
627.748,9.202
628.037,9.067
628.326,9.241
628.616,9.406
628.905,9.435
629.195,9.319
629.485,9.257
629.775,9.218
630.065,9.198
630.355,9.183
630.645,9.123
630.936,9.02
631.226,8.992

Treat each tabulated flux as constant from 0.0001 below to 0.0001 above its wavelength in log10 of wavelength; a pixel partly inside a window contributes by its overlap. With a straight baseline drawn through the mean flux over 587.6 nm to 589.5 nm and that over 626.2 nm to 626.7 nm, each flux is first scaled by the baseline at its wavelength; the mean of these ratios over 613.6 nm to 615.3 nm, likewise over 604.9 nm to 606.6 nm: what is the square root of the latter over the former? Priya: 1.02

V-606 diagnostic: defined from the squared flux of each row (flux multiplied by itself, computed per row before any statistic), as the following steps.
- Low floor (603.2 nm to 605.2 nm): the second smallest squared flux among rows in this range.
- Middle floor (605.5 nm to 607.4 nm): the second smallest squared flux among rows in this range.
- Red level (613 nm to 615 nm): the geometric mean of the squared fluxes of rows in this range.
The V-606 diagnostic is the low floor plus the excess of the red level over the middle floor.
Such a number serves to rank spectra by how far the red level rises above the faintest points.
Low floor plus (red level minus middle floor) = 86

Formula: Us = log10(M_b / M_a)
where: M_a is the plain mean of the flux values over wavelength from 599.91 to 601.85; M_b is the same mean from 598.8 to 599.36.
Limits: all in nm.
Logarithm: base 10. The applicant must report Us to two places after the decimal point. 0.00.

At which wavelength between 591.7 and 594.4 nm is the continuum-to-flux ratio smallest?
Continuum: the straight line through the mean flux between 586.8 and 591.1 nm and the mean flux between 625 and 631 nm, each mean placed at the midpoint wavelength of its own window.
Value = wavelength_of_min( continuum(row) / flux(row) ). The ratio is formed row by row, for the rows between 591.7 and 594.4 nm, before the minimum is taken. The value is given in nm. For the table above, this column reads 591.814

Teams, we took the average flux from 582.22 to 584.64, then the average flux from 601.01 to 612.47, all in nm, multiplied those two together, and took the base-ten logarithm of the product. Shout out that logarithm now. 1.99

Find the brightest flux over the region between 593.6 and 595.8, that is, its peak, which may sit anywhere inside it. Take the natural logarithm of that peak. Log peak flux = 2.296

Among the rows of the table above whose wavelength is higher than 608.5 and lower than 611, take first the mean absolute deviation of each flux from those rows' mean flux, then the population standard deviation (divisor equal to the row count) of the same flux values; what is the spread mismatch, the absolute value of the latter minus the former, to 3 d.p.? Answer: 0.018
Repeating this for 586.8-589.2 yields 0.091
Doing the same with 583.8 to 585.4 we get 0.026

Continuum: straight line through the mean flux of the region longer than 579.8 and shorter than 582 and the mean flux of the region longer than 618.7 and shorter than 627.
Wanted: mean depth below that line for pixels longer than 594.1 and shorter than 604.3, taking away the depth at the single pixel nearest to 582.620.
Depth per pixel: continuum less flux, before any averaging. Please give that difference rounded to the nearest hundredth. 0.28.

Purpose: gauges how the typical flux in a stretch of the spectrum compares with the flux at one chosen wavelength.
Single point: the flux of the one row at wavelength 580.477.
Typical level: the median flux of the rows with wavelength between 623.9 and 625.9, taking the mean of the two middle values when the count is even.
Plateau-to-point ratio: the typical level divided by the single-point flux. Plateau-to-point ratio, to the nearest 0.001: 0.886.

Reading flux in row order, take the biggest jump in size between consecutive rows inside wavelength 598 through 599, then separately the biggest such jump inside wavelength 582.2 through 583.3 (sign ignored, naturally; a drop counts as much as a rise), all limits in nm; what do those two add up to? 0.49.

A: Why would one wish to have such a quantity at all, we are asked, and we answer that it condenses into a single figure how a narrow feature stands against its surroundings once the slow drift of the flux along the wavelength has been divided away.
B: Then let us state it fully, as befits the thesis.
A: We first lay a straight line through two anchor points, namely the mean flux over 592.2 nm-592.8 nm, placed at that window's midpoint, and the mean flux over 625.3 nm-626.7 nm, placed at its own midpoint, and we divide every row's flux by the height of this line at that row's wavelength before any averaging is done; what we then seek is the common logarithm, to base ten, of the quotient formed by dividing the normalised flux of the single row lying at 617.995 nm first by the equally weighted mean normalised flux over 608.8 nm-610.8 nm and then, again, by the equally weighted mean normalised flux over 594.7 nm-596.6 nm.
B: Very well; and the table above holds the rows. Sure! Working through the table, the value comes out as 0.010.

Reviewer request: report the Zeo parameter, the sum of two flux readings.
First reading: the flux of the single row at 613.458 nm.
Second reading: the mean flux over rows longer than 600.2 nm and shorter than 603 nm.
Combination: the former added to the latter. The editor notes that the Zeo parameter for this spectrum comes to 18.9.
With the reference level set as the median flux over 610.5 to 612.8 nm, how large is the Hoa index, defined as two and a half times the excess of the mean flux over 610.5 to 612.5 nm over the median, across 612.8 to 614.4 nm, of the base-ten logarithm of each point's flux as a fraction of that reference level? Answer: 23.6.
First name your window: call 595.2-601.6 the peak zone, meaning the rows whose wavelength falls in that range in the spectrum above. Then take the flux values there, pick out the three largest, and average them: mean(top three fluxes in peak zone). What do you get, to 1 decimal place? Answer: 9.8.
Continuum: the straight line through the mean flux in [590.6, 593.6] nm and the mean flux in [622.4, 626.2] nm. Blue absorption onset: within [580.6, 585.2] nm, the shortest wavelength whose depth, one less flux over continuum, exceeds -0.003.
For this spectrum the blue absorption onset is 580.745 nm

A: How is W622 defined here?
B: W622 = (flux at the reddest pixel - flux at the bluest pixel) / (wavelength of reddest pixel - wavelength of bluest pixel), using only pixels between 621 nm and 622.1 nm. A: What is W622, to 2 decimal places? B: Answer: -0.11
